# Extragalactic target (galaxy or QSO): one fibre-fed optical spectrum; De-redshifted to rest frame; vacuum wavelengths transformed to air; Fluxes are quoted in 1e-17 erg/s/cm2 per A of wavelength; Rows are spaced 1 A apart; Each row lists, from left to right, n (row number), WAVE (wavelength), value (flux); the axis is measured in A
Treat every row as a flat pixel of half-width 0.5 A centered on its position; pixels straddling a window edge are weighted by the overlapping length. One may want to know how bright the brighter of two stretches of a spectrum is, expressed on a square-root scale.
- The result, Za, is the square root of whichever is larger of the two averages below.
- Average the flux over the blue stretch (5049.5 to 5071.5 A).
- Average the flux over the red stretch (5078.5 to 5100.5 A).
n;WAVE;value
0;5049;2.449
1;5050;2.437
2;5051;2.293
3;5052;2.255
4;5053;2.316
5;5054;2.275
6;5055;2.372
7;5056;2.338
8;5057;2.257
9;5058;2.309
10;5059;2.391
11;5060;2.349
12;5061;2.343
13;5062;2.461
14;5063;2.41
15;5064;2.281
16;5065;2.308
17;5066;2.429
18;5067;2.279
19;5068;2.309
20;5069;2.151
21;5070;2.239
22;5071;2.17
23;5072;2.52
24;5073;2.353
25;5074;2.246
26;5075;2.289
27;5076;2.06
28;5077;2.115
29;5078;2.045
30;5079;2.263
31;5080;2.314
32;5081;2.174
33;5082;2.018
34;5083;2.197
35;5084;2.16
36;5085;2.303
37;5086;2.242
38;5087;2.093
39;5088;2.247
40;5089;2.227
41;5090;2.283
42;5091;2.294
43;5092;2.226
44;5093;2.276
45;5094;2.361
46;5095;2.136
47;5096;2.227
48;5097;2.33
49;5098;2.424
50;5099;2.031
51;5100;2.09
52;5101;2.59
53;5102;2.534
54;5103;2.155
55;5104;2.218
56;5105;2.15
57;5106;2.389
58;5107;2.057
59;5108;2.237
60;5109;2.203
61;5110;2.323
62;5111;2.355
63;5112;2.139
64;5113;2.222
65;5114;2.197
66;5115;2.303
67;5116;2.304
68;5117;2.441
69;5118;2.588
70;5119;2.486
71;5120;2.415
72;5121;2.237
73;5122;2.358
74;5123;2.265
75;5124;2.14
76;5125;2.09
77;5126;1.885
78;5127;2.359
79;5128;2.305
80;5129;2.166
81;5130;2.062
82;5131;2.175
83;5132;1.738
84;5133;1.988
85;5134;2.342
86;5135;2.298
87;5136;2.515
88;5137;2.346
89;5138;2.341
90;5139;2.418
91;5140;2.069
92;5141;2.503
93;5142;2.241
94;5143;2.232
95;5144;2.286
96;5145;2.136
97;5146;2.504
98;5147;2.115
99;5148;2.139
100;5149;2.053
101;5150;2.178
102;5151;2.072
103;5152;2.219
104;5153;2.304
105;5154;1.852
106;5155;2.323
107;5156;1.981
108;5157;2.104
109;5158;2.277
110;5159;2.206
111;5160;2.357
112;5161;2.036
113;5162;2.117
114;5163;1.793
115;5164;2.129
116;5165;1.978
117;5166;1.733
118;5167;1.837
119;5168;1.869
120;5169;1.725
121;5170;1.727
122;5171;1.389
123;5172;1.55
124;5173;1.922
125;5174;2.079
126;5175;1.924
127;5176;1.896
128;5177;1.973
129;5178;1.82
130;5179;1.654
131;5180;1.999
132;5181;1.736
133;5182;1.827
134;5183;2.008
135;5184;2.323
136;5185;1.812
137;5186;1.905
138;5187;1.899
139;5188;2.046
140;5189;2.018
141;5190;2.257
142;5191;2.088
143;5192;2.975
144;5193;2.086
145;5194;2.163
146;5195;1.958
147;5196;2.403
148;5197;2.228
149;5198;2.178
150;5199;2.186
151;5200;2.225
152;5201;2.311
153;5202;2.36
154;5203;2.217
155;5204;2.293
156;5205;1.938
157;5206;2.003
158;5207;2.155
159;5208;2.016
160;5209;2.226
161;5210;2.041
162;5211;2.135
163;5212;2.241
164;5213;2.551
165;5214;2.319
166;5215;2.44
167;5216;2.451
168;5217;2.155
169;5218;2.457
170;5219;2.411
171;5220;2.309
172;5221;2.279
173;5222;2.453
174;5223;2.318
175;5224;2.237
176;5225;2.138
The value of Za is 1.522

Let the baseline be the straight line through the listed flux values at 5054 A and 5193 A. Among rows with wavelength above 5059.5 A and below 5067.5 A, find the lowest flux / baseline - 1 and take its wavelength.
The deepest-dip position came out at 5064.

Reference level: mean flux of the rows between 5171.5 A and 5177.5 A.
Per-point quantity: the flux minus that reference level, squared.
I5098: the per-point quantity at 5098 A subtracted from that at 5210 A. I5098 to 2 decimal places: -0.26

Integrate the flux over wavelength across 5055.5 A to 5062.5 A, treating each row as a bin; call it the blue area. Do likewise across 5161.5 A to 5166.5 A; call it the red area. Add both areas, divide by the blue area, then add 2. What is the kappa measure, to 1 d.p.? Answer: 3.6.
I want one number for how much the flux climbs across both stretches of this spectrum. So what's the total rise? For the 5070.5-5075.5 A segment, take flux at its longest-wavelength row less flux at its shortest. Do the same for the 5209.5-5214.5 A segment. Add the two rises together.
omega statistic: 0.4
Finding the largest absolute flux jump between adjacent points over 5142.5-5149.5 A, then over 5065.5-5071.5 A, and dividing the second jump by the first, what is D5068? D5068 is 0.4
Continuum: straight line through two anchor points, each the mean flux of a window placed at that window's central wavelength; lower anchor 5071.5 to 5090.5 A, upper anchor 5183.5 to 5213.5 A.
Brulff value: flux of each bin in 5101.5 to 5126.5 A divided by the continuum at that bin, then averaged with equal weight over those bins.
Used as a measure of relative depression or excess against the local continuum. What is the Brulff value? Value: 1.03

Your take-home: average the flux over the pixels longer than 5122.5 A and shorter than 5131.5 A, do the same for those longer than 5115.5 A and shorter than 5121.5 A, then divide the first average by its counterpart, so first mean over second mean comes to 0.90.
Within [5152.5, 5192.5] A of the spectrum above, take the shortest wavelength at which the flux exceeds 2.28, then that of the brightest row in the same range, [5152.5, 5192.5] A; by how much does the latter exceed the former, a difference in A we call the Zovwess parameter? 39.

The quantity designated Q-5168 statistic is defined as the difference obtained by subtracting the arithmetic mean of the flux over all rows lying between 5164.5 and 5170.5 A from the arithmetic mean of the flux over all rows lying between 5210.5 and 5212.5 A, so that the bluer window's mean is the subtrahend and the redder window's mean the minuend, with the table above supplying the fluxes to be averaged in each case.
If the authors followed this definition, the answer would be 0.4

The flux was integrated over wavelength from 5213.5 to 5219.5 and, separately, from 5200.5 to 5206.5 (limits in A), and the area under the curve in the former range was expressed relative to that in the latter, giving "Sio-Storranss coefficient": 1.08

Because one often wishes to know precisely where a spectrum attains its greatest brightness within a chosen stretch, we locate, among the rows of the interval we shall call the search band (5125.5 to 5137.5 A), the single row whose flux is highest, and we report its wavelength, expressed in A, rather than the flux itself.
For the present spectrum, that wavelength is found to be 5136 A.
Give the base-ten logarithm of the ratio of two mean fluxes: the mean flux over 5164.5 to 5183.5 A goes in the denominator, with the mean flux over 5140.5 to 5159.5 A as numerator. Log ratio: 0.081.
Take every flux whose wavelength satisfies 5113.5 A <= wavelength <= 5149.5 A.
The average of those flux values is 2.25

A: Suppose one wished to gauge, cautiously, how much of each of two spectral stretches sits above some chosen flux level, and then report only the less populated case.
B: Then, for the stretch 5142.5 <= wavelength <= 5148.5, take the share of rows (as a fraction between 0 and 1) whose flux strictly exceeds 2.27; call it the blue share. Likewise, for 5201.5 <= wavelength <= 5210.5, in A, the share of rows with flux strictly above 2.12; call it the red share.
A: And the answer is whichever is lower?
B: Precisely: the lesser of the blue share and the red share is 0.33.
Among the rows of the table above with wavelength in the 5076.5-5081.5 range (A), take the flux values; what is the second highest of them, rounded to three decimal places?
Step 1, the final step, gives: 2.263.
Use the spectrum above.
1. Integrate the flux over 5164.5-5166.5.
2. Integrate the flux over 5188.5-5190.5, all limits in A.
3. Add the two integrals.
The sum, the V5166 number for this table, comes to 8.0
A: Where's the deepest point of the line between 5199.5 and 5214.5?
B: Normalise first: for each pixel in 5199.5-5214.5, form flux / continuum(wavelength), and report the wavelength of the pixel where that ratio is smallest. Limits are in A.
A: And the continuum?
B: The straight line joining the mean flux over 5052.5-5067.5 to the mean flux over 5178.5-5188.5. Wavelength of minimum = 5205 A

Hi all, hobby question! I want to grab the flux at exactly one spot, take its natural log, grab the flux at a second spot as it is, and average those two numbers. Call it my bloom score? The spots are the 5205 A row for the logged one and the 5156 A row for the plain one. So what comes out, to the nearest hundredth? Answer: 1.32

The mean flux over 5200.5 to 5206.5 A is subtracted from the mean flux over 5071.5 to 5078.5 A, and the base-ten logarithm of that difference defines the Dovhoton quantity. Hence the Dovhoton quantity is -1.3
